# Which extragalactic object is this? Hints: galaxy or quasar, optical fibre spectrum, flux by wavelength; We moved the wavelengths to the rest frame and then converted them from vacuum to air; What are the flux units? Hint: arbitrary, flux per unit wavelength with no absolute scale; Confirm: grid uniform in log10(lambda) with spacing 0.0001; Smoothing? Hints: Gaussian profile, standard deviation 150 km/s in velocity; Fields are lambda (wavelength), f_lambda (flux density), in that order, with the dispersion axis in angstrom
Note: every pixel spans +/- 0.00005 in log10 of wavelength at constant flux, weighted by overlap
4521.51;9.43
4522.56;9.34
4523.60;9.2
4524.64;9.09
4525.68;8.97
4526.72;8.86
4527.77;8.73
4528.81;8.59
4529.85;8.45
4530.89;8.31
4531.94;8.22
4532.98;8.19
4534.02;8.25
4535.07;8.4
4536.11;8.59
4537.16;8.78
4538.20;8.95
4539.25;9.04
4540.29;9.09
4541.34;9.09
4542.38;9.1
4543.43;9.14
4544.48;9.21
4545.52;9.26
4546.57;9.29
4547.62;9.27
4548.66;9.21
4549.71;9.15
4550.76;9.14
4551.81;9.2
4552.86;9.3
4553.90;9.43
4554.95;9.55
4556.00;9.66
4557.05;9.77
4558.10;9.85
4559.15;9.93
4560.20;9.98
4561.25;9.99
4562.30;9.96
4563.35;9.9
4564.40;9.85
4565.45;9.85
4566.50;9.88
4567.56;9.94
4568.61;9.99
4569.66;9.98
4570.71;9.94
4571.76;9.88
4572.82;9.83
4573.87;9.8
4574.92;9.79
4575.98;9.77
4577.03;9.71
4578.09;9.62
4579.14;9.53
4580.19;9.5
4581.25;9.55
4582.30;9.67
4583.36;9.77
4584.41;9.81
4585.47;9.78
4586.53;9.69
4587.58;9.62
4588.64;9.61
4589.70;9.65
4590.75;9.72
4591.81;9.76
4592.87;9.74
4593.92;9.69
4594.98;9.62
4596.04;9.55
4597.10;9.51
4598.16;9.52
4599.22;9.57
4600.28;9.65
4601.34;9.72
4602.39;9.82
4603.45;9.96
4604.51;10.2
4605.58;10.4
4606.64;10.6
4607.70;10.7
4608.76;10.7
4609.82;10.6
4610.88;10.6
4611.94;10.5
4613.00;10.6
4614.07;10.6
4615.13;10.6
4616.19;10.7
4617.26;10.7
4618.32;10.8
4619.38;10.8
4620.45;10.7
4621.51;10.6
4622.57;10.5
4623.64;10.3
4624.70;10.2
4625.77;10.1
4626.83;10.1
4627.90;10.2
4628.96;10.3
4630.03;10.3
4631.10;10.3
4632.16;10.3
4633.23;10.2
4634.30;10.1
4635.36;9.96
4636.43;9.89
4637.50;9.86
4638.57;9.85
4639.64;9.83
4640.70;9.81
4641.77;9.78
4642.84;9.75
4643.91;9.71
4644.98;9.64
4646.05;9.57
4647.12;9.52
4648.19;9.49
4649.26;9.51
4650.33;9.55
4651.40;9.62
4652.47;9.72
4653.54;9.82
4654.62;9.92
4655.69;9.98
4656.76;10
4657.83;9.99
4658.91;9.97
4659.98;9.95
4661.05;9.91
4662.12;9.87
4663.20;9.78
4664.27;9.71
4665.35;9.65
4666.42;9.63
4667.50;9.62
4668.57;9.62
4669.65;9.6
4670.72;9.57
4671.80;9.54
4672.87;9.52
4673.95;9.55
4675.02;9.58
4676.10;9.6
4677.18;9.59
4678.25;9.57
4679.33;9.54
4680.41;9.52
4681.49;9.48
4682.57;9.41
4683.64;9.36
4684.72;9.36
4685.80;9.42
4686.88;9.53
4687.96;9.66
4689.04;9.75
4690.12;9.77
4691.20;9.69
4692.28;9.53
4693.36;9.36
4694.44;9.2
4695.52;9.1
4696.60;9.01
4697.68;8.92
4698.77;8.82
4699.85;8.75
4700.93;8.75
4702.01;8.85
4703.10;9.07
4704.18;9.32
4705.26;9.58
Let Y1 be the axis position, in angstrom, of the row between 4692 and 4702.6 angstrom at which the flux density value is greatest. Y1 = 4692.28 angstrom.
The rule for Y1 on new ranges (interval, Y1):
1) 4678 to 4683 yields 4678.25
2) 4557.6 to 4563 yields 4561.25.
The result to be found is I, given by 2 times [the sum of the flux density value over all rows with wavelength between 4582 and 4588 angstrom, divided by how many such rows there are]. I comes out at 19.4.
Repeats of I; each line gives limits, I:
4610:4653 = 20.3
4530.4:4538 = 16.8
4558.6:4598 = 19.5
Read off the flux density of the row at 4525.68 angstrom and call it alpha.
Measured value 8.97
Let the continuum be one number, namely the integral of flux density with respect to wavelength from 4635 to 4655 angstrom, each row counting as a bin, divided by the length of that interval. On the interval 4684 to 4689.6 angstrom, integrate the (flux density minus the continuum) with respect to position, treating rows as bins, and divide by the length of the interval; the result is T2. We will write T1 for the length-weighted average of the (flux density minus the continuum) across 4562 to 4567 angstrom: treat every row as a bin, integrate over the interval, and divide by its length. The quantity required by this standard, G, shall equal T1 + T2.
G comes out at -0.01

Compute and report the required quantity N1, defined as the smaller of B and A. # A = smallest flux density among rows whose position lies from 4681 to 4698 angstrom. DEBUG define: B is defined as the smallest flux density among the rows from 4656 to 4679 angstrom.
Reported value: 8.9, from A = 8.92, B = 9.52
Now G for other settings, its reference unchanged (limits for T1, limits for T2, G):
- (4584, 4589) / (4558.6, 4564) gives 0.21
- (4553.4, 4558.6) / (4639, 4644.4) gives -0.01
